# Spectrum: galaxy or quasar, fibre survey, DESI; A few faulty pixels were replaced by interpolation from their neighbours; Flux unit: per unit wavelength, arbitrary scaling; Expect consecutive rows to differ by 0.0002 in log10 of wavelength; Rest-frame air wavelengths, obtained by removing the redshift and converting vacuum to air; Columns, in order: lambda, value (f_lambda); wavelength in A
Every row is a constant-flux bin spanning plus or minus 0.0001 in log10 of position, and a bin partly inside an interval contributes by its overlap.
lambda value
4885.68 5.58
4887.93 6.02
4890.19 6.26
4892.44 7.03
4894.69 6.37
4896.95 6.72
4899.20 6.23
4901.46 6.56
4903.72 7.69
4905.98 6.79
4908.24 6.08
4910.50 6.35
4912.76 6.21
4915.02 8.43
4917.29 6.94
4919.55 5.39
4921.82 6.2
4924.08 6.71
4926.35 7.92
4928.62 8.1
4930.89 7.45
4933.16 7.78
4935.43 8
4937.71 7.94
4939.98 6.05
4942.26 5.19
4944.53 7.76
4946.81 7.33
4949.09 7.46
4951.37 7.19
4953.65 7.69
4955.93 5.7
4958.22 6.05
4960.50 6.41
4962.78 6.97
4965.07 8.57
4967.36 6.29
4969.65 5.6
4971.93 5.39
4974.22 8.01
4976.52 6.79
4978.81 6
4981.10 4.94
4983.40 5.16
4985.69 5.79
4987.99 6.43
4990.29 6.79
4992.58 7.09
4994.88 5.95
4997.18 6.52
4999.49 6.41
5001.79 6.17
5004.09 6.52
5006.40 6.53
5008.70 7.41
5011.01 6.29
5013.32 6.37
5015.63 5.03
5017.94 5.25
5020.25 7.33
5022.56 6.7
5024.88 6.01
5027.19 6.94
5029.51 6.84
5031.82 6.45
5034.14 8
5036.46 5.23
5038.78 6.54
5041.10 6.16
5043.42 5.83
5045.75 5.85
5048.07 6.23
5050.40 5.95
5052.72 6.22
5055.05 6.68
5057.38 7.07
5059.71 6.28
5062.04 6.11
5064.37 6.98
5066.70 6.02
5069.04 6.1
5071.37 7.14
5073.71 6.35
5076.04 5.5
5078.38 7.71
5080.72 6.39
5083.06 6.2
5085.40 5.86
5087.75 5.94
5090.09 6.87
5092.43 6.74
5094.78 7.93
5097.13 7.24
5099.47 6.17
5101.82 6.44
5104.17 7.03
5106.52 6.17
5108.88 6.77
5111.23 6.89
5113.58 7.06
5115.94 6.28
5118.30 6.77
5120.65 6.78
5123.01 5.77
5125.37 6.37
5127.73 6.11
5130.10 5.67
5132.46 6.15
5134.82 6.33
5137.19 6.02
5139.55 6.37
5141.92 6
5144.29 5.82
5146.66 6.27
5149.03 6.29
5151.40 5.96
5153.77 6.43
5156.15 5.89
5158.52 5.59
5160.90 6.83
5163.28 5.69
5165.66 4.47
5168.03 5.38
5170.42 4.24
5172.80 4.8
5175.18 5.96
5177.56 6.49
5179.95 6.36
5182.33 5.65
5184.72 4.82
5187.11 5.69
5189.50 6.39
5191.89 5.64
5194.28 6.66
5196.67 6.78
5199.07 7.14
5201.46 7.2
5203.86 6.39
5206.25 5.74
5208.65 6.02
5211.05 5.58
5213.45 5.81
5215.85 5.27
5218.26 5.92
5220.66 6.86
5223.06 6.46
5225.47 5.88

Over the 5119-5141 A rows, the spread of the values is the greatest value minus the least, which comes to 1.1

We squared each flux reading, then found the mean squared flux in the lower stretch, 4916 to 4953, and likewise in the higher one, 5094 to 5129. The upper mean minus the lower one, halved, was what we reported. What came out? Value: -3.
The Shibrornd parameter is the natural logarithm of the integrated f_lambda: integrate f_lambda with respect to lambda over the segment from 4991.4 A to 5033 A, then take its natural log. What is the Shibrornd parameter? 5.6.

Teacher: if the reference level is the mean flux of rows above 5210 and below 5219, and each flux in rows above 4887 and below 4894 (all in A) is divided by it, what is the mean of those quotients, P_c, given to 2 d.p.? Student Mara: 1.14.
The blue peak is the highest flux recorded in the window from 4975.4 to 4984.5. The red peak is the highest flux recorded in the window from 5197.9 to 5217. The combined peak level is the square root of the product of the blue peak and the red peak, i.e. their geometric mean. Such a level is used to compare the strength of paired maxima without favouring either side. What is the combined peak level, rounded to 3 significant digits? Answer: 6.99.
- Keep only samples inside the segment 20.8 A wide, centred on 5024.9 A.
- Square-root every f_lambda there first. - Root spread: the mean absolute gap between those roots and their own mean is 0.14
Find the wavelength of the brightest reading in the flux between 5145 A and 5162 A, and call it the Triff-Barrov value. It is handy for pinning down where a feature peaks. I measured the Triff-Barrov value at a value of 5160.90 A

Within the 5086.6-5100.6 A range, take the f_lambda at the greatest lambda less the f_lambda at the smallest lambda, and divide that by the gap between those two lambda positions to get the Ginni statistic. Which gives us 0.02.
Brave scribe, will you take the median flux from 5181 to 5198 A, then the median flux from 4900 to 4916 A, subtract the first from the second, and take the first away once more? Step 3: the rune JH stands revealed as -4.8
